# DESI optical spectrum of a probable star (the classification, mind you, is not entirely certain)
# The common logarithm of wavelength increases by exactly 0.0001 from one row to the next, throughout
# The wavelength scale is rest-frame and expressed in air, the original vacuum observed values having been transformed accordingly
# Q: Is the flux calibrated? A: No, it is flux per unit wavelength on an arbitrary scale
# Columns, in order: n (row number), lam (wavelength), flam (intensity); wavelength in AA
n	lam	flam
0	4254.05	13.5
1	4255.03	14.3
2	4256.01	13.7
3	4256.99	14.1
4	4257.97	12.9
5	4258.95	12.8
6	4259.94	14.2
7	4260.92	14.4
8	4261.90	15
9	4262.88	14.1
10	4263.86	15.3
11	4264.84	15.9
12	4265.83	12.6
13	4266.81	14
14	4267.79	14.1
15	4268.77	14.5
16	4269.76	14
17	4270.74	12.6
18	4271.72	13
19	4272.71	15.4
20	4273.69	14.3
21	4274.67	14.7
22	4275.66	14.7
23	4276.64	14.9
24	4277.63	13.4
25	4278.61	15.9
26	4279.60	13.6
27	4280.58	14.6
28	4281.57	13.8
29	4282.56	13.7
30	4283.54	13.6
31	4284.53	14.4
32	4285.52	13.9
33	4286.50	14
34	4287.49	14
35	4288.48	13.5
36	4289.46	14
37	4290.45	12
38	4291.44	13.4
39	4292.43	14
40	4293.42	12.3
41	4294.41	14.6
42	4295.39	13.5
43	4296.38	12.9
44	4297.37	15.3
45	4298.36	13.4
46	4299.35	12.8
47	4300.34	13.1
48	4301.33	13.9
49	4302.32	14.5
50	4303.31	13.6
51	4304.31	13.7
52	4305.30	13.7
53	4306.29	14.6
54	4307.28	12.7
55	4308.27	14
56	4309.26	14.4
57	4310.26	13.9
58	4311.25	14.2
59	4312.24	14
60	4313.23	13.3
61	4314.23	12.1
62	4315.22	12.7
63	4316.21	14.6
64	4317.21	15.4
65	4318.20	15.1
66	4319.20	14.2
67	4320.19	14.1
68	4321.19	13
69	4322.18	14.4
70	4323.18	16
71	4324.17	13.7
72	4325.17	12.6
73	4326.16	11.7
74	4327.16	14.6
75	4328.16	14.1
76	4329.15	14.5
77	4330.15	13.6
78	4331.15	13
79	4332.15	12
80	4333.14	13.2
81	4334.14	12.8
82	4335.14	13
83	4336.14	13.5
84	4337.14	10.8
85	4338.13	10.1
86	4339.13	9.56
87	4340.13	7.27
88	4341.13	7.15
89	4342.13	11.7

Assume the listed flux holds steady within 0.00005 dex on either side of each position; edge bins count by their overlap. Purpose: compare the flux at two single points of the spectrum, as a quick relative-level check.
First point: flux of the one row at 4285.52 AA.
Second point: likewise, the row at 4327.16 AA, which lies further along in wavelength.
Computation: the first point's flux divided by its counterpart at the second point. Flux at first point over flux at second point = 0.95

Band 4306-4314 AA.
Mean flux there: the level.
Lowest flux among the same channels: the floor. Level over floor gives 1.09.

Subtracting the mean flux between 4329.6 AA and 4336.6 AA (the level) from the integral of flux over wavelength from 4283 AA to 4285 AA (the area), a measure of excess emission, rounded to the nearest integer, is 15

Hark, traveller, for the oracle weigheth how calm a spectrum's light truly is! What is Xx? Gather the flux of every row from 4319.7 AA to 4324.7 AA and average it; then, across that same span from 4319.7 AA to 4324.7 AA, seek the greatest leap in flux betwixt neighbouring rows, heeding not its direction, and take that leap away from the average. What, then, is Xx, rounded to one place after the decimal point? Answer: 11.9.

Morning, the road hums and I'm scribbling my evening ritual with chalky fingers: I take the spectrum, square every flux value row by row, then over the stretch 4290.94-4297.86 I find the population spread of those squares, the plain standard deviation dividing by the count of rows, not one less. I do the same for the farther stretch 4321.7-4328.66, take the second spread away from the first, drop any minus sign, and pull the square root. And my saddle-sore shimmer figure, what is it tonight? 3.1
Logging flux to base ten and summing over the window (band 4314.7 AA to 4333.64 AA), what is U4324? 21.6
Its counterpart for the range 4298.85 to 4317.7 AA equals 21.6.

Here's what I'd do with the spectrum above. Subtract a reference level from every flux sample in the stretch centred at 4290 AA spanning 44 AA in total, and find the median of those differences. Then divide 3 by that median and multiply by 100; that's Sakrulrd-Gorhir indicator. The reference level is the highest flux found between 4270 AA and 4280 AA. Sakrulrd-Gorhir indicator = -150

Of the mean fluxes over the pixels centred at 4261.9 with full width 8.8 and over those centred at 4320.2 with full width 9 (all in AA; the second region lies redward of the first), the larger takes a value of 14.5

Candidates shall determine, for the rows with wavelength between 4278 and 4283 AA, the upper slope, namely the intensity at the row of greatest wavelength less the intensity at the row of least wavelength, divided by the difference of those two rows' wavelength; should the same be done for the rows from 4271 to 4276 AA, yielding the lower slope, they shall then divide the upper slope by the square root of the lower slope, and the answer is -0.8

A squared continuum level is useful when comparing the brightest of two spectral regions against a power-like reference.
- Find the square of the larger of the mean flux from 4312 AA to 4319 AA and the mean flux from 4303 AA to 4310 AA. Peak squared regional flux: 193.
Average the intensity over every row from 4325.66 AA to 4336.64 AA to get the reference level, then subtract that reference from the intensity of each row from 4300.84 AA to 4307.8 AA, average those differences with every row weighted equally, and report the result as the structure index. 0.54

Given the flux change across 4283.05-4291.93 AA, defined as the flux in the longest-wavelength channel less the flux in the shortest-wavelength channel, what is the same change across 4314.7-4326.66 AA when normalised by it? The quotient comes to 5.0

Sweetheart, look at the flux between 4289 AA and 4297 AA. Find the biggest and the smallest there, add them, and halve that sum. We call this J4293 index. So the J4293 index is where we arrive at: 13.3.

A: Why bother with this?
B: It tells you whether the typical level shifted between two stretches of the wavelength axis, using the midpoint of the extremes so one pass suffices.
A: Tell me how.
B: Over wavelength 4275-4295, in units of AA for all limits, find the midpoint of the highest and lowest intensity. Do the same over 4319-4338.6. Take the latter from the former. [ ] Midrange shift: 0.9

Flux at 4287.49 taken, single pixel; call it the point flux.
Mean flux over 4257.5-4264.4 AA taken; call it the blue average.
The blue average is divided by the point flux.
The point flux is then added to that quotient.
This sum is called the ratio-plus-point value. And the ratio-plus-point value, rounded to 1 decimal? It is 15.0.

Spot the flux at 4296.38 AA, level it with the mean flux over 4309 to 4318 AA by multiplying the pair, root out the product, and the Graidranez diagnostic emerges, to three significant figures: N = 13.4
